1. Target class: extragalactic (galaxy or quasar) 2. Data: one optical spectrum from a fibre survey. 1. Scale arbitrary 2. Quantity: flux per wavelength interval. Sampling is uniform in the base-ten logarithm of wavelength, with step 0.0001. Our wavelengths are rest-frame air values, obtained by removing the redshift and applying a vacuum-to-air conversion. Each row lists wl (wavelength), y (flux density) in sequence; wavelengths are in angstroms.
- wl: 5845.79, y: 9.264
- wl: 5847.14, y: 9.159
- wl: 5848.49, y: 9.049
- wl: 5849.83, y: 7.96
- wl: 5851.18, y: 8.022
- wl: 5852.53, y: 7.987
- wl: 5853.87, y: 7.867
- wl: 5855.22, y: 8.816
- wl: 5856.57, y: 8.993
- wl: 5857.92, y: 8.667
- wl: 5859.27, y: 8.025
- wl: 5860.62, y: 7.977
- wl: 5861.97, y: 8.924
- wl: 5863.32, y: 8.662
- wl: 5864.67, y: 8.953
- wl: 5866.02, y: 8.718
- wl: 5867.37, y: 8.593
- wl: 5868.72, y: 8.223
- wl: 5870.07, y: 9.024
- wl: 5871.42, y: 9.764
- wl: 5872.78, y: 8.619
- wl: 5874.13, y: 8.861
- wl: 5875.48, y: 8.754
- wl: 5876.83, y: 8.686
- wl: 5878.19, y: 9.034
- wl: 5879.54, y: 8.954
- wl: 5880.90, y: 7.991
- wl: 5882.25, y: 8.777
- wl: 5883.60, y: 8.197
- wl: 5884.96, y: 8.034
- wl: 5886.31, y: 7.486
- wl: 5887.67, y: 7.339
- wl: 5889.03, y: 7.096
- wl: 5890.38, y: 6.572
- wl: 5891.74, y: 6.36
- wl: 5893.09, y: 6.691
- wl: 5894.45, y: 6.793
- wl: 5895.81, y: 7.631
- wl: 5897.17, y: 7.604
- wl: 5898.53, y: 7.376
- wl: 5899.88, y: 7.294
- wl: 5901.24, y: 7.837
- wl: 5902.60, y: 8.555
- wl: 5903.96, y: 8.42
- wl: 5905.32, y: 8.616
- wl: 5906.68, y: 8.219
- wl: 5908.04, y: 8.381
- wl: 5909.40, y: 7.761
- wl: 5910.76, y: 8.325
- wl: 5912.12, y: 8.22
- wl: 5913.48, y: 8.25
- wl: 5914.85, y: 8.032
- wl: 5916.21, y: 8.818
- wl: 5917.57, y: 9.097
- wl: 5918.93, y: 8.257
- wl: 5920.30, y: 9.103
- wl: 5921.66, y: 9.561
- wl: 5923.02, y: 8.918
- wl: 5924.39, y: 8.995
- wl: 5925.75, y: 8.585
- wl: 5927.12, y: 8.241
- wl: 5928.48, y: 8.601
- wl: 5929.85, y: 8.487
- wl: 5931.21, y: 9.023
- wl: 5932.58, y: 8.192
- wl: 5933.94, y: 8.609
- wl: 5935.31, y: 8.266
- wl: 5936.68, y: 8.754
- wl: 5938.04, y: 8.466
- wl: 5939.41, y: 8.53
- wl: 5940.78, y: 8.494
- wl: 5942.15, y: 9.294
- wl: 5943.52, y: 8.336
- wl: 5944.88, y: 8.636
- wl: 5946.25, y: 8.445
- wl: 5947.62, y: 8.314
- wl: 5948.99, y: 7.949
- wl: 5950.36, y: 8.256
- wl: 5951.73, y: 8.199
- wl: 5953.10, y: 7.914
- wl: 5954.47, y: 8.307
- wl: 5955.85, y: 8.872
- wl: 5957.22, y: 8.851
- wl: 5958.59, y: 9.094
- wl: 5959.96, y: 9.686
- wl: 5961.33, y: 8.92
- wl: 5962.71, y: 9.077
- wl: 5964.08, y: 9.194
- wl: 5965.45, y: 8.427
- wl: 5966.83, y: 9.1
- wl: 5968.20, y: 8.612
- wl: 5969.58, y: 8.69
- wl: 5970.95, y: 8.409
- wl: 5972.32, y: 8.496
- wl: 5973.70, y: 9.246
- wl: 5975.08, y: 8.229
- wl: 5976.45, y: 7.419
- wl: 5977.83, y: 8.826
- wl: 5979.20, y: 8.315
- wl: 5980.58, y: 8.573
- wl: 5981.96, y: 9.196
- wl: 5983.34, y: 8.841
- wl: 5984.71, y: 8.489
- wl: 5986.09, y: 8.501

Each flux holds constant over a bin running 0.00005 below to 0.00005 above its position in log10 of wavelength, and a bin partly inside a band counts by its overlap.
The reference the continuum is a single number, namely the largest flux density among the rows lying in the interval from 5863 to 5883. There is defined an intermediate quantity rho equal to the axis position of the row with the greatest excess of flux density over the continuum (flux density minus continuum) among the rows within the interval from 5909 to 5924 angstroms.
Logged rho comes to 5921.66 angstroms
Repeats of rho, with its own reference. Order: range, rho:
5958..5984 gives 5959.96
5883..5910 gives 5905.32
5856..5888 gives 5871.42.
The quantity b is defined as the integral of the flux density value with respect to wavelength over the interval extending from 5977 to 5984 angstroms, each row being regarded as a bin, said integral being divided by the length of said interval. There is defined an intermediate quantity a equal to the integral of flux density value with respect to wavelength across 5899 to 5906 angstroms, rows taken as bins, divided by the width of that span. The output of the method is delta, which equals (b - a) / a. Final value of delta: 0.073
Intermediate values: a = 8.13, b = 8.7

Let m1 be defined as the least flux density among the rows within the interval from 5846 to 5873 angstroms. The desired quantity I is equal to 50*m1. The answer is 393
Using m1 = 7.867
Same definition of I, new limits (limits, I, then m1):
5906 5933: 388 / 7.761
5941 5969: 396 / 7.914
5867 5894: 318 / 6.36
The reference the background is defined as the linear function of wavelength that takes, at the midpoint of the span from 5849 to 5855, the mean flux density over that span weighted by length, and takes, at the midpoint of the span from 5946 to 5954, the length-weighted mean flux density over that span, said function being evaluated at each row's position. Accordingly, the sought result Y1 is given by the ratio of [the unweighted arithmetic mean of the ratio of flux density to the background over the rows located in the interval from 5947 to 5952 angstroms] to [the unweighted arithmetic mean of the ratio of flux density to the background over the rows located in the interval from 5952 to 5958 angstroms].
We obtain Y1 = 0.96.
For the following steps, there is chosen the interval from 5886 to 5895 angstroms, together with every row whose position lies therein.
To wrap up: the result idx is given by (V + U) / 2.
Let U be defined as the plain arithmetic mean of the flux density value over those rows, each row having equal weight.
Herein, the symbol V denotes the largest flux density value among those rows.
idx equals 7.20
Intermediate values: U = 6.9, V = 7.486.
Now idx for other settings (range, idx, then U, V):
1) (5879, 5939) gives 8.86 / 8.2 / 9.561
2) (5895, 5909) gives 8.30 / 8.0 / 8.616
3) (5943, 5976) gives 9.16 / 8.6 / 9.686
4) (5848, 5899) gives 8.98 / 8.2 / 9.764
